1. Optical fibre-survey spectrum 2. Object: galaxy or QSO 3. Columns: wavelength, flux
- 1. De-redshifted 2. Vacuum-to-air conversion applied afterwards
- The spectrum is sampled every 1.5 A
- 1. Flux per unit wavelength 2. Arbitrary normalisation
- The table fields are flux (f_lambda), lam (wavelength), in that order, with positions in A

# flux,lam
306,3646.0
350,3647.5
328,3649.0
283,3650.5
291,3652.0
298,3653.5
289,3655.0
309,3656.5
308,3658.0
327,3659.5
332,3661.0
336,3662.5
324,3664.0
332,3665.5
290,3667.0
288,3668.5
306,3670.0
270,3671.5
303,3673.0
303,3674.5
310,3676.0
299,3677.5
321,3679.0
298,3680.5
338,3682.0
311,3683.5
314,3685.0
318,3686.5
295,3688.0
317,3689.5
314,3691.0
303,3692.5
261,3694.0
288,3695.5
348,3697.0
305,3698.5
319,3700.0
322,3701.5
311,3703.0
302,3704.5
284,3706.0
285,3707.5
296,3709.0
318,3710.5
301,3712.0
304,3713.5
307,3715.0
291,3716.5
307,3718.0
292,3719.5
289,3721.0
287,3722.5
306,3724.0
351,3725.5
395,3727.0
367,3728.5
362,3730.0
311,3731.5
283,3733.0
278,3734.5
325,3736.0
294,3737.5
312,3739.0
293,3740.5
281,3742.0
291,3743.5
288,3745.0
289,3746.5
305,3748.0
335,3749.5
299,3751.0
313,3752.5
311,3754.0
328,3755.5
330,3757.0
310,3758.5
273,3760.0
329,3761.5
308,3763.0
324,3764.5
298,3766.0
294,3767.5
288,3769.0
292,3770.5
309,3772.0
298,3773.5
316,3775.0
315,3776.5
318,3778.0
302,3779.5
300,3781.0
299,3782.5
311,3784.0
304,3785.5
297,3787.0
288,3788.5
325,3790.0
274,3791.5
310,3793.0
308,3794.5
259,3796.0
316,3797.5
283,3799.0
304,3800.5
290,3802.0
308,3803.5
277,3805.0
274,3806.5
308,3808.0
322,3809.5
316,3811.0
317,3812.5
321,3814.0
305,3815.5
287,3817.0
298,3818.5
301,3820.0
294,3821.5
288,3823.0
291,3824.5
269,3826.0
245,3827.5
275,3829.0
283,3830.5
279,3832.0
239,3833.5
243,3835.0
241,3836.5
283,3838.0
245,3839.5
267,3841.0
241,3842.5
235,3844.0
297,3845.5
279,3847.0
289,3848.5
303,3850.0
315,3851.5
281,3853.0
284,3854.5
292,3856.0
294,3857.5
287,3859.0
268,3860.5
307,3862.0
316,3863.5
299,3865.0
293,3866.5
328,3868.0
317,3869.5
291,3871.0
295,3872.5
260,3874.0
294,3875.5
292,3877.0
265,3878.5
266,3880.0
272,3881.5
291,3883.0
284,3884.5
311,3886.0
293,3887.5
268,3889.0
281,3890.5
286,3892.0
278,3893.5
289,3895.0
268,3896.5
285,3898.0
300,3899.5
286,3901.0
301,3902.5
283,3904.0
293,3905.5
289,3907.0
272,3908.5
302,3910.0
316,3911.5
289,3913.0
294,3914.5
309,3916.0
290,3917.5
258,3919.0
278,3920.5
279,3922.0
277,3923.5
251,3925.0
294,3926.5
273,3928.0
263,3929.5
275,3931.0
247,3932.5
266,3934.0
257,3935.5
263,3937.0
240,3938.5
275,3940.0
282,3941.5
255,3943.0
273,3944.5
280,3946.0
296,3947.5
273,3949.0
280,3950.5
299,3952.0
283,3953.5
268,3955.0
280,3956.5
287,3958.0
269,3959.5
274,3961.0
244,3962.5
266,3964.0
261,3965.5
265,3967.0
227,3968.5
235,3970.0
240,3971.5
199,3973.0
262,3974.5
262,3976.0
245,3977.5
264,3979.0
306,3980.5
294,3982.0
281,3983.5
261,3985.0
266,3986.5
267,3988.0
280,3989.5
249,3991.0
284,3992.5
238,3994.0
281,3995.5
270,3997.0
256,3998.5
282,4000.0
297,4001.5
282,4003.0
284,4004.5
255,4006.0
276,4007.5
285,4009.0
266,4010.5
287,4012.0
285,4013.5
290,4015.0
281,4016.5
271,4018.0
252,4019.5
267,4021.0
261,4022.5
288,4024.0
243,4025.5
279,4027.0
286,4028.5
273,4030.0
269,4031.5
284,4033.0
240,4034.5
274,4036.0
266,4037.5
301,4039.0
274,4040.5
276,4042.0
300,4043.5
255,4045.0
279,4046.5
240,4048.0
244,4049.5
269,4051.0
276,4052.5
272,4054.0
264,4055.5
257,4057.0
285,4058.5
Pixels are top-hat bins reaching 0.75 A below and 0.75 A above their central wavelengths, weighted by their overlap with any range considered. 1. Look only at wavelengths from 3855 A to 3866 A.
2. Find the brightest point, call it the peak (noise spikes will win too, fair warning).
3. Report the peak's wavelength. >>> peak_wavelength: 3863.5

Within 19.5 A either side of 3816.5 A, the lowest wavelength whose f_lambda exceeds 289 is 3797.5 A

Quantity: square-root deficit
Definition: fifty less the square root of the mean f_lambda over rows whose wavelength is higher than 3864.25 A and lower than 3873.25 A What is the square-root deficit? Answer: 32.6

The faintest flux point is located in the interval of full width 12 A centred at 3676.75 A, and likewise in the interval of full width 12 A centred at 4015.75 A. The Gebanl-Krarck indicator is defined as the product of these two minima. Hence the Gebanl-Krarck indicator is 68040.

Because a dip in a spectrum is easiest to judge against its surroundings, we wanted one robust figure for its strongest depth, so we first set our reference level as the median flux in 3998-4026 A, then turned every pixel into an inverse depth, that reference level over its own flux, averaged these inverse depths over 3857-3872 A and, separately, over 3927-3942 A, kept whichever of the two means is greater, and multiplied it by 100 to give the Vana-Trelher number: 107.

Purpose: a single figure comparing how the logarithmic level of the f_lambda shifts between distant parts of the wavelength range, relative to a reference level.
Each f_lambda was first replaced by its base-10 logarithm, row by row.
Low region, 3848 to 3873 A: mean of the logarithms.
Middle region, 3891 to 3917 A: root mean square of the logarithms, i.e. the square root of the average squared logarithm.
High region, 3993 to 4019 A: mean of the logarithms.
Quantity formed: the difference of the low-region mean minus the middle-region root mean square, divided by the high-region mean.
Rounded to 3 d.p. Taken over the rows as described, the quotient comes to 0.004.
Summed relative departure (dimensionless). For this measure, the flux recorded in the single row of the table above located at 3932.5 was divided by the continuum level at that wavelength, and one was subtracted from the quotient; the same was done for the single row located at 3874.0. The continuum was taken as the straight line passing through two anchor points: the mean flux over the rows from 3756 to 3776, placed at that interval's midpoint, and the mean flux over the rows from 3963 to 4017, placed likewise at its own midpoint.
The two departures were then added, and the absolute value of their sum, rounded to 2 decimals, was 0.20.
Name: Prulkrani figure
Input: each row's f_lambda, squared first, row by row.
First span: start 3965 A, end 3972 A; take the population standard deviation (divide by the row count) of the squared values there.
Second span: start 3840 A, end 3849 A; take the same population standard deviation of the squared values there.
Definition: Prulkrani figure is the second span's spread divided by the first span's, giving 1.7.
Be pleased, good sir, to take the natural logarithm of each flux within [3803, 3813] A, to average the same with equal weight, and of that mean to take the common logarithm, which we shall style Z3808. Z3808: 0.757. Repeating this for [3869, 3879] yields 0.753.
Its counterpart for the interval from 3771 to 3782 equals 0.758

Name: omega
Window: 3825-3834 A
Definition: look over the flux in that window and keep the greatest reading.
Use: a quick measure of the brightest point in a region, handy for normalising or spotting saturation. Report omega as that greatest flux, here 283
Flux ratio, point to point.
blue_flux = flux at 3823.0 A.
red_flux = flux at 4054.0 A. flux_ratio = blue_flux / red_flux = 1.06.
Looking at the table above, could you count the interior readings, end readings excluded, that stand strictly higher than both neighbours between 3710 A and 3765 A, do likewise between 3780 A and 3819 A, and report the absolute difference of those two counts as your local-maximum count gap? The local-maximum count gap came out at 2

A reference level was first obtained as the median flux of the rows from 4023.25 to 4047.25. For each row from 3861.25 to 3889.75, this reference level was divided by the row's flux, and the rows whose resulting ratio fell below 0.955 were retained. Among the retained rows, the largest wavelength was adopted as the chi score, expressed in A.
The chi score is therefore 3887.5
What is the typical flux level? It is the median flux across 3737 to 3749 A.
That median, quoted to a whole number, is 292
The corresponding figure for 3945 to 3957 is 280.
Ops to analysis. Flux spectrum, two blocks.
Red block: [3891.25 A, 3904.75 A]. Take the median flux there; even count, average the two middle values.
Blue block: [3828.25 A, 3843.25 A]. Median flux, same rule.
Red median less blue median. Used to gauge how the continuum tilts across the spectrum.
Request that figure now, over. 30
